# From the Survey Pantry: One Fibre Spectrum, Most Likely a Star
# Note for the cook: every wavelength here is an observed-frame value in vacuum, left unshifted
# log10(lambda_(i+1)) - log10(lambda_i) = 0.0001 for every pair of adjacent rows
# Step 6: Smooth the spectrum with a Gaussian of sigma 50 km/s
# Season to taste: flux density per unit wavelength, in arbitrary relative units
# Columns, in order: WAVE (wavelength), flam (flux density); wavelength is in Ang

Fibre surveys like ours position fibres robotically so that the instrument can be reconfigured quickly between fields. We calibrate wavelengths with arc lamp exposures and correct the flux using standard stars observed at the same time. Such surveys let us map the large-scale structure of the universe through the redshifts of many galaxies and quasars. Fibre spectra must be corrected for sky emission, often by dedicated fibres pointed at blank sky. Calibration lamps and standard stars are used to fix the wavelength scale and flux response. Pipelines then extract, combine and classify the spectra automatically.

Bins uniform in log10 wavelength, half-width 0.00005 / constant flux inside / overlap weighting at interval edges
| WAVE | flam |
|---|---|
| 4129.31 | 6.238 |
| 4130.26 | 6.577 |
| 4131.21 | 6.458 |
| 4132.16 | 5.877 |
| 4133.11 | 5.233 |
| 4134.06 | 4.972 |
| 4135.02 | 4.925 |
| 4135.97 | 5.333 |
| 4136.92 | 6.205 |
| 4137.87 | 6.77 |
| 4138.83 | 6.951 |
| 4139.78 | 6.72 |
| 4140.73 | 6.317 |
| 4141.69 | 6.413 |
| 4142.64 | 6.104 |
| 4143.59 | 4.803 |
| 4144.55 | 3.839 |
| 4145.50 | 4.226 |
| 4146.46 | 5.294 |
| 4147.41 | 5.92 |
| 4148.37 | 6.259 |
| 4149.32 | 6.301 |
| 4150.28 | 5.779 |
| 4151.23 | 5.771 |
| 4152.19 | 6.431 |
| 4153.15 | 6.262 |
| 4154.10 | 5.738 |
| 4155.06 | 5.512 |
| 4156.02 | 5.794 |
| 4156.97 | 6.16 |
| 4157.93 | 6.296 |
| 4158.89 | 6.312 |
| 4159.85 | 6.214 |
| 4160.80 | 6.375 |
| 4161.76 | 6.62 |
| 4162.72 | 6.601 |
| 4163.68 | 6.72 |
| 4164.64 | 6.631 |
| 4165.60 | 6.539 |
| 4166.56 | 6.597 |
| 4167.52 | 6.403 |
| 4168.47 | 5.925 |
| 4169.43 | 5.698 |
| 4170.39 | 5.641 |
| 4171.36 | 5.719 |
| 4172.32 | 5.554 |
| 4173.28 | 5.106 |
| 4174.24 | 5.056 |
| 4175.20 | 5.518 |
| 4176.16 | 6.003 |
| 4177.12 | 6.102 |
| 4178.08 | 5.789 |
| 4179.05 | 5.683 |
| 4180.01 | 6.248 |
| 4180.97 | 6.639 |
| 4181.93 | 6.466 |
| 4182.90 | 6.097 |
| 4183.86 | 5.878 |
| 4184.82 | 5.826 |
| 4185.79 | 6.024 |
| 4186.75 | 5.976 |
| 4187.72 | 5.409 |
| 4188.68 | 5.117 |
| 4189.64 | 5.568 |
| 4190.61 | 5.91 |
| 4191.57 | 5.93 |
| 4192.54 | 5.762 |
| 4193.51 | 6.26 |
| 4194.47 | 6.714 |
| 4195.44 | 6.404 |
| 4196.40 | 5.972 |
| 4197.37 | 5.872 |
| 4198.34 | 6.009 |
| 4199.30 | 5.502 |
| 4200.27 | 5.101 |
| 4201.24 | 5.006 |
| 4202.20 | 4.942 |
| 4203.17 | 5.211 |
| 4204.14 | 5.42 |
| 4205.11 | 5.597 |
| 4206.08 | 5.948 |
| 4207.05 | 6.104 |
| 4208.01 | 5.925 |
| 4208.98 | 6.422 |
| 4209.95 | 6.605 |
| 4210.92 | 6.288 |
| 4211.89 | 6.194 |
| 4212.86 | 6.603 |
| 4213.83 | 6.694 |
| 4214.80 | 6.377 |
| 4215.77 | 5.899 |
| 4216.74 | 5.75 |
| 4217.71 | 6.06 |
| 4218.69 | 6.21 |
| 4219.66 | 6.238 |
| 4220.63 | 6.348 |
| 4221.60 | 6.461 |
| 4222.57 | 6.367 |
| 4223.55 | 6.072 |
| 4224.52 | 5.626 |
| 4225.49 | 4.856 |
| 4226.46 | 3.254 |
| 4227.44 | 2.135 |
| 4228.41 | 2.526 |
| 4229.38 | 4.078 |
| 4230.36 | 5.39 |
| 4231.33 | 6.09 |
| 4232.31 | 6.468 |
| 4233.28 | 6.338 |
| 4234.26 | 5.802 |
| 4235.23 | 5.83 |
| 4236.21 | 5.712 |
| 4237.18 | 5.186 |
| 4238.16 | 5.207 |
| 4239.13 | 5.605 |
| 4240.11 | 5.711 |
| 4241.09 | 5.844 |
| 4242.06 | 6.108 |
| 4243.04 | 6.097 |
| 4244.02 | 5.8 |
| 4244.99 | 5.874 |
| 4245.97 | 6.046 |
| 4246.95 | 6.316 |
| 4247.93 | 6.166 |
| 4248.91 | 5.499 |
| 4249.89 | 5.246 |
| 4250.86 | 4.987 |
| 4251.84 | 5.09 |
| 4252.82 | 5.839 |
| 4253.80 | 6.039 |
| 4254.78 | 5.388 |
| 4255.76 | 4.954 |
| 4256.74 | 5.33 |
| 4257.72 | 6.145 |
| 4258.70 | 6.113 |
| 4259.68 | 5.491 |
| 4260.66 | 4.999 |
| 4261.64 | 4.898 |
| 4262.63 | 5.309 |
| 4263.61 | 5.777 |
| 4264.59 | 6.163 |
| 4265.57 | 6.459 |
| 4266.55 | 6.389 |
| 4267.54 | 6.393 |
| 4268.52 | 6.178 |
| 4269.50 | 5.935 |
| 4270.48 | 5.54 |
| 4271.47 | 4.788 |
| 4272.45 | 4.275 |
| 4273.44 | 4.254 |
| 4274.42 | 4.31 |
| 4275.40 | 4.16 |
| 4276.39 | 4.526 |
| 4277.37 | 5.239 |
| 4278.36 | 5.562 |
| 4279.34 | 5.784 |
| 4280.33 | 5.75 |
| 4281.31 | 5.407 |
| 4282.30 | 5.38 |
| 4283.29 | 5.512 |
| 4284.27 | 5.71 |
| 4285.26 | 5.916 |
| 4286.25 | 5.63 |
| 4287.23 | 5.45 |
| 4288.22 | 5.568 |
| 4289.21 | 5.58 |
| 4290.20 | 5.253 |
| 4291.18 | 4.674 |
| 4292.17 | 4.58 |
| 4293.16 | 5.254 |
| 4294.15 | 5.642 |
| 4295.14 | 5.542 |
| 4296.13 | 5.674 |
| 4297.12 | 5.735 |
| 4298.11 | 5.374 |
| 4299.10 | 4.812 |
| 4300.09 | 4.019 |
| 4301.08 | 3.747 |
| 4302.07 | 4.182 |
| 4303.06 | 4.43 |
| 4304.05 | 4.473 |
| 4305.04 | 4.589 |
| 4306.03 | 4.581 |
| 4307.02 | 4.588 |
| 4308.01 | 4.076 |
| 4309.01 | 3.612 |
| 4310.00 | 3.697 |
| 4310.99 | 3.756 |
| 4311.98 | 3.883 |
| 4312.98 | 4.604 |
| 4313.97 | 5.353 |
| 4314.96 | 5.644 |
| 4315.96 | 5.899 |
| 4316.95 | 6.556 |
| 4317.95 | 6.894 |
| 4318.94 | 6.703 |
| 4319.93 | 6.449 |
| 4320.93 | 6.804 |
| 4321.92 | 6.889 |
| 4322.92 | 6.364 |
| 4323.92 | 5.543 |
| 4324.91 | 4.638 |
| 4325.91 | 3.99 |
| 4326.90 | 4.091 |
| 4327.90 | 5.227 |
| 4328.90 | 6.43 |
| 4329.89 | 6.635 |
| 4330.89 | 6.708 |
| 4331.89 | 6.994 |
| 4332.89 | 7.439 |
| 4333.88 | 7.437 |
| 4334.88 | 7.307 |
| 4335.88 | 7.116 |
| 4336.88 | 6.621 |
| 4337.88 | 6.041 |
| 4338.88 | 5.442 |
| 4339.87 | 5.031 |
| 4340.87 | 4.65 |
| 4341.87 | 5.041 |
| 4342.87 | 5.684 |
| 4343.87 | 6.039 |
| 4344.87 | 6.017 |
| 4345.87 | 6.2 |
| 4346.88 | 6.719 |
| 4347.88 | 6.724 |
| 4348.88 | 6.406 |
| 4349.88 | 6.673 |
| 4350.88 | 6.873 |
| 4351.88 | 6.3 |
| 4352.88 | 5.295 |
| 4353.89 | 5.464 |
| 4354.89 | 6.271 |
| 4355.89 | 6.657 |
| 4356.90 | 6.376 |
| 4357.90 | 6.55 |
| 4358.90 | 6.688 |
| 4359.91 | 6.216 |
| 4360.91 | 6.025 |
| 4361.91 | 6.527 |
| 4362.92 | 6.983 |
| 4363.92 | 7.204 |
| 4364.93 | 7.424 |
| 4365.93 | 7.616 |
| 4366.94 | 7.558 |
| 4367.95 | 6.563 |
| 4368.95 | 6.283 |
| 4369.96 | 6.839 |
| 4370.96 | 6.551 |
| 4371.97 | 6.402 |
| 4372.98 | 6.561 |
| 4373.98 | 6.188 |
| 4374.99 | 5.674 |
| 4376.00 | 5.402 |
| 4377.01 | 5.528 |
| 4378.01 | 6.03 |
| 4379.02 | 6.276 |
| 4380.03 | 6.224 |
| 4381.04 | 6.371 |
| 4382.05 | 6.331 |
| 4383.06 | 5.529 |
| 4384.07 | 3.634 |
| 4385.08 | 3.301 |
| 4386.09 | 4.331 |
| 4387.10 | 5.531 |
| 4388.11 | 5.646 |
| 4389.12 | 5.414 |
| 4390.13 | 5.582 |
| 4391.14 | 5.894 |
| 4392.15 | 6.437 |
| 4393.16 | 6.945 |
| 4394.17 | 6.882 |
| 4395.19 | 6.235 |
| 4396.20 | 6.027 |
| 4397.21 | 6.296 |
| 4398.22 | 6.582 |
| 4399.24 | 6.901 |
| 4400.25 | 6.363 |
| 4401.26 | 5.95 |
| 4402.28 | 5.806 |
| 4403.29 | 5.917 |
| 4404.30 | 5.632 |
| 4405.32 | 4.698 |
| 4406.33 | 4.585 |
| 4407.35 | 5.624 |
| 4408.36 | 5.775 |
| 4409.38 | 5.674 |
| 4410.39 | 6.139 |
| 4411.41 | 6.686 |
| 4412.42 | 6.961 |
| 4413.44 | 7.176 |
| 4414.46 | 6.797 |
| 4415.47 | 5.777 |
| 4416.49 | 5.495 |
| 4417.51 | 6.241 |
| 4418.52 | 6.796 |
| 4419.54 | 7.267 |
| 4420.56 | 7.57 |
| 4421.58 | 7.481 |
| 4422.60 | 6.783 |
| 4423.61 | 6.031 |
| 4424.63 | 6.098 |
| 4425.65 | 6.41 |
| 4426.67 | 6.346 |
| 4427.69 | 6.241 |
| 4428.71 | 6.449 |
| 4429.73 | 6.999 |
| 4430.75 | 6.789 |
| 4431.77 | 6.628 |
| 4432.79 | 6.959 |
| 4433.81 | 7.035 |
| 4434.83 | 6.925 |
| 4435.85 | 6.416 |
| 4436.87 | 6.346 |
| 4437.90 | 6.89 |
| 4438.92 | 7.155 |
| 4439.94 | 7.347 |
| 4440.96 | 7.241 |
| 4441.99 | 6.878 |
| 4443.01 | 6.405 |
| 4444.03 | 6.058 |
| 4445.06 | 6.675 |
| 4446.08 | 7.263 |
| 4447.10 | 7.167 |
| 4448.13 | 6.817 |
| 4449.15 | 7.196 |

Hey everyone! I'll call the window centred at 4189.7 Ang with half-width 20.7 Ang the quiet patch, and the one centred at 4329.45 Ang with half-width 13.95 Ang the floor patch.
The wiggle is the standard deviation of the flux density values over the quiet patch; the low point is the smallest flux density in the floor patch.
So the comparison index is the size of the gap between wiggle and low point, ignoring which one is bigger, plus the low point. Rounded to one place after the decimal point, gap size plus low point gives 7.5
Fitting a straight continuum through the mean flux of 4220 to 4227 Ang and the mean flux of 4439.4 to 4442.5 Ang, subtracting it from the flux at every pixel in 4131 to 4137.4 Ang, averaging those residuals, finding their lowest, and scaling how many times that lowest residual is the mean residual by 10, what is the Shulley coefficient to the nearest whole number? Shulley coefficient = 0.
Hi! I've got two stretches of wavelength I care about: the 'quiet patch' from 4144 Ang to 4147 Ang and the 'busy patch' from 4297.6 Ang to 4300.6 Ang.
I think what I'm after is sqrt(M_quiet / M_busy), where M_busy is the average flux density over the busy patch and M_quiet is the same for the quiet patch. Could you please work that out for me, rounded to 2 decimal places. 0.97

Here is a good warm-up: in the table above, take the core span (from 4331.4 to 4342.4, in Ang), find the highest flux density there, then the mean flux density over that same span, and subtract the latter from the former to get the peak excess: 1.2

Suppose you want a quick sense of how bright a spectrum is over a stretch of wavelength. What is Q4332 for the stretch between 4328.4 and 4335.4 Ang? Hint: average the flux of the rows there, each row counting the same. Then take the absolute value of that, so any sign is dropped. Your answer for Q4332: 6.99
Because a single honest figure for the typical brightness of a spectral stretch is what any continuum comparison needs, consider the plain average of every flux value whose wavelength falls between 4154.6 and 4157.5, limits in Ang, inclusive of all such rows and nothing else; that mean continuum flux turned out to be 5.8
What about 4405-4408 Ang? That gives 5.0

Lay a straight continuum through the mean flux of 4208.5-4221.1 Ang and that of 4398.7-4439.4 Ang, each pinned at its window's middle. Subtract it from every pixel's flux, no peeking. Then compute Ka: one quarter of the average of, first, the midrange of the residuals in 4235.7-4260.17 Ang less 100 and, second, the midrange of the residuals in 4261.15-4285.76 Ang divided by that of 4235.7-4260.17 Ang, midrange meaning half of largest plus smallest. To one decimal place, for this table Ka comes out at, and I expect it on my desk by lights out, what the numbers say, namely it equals -12.4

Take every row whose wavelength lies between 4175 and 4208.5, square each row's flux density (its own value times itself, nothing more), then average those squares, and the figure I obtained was 34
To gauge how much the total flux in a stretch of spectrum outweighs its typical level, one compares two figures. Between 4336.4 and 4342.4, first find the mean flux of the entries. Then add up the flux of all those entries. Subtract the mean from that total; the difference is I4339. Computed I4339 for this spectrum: 27.4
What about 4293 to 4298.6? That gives 27.7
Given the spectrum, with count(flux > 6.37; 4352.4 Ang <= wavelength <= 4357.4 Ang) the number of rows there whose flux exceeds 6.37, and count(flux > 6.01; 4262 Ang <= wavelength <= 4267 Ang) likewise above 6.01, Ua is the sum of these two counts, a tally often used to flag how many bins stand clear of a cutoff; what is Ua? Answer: 5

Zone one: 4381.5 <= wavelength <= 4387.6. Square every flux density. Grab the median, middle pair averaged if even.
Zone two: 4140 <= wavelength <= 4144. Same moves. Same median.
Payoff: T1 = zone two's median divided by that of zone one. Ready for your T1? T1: 1.56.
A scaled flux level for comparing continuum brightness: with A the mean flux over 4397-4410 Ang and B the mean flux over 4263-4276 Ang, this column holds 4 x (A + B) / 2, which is 22.5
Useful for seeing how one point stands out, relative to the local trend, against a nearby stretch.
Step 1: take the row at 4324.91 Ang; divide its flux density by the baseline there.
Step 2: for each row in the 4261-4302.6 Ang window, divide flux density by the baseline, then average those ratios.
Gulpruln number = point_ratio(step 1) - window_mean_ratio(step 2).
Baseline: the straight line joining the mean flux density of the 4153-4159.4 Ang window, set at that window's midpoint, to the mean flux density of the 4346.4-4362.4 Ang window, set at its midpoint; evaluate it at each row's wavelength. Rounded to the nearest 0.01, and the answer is -0.11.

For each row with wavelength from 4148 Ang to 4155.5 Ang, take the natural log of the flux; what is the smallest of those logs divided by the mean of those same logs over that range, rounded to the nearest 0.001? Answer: 0.953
